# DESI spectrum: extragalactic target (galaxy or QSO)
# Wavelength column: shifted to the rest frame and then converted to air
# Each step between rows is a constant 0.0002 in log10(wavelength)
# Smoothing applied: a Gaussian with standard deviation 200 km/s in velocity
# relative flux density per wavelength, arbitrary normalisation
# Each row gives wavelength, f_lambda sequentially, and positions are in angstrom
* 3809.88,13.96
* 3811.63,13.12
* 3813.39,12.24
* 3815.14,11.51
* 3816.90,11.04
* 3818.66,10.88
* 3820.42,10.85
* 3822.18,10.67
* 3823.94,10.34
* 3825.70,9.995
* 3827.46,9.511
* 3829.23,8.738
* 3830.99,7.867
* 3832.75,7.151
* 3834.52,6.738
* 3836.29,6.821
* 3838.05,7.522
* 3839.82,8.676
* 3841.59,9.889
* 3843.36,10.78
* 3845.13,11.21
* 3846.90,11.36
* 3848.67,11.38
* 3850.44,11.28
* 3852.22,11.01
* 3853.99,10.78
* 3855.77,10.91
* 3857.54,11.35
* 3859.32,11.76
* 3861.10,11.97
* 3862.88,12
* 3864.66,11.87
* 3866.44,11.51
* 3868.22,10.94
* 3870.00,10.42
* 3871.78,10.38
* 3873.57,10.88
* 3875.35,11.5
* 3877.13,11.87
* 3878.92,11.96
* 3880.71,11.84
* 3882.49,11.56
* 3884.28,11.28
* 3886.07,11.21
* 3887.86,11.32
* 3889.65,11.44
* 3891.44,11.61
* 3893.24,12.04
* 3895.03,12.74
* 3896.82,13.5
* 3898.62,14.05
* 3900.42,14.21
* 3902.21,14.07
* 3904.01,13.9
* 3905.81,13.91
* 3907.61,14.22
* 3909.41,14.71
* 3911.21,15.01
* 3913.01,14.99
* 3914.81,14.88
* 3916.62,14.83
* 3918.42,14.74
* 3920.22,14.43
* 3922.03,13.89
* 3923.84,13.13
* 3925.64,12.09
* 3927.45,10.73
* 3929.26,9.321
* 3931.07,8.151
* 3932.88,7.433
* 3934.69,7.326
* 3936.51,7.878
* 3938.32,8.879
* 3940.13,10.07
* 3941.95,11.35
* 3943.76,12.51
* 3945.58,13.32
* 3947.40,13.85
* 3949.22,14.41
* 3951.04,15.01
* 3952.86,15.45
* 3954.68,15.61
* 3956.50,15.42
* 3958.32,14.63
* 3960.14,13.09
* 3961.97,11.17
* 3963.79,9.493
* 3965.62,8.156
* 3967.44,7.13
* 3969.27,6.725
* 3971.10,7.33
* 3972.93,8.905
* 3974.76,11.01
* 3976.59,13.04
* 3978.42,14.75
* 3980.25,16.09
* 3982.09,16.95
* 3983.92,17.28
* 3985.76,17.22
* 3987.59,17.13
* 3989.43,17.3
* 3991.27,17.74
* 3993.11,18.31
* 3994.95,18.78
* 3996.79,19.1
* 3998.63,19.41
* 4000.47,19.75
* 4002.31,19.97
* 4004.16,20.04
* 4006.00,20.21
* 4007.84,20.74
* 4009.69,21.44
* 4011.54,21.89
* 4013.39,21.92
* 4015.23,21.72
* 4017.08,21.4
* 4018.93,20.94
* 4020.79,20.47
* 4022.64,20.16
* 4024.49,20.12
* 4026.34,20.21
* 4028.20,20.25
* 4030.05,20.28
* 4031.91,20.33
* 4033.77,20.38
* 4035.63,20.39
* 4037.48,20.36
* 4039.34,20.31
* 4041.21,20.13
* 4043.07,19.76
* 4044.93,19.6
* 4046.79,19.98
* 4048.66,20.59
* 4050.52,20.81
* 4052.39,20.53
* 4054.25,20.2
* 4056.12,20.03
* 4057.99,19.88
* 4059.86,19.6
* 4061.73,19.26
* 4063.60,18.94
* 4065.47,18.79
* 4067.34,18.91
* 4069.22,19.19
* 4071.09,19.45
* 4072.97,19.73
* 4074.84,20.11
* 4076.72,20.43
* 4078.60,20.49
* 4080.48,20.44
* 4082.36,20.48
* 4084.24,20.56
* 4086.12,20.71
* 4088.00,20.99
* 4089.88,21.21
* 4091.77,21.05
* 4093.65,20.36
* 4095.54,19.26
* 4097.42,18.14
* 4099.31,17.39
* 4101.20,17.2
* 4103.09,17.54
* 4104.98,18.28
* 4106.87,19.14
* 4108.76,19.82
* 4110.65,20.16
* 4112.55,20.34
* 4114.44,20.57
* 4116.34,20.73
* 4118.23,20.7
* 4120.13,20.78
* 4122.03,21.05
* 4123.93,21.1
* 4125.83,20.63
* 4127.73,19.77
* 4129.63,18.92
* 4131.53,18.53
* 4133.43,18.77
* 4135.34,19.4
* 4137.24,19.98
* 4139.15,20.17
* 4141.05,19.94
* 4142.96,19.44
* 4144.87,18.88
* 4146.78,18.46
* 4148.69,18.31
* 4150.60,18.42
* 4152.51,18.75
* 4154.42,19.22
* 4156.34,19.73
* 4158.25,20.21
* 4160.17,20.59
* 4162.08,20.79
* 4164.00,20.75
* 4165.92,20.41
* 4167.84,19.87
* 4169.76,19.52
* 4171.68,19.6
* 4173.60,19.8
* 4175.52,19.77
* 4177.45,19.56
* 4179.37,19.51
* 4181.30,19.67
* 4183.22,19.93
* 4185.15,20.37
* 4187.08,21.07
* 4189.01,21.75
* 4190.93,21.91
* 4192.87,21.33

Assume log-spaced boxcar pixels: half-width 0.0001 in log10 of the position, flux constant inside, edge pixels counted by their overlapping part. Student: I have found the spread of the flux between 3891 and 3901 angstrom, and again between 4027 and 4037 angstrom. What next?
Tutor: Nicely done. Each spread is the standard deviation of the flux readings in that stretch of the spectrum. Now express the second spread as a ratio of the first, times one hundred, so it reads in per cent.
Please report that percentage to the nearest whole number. 6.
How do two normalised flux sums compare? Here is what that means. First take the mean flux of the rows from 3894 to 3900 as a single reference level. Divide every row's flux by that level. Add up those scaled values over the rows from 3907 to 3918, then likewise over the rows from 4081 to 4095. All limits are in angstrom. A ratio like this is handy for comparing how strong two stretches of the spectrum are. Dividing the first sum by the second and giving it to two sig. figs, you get 0.61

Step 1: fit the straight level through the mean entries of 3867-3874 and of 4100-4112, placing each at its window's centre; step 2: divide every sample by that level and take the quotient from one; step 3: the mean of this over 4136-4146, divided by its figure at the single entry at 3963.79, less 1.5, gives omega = -1.5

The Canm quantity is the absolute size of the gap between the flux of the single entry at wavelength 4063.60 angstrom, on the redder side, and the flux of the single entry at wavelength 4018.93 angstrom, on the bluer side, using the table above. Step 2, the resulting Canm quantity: 2.0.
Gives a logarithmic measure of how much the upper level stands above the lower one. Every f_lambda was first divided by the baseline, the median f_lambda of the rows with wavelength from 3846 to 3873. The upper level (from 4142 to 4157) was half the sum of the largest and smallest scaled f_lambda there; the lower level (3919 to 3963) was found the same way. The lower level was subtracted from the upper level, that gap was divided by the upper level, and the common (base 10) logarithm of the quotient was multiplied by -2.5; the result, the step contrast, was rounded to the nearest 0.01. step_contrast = 1.00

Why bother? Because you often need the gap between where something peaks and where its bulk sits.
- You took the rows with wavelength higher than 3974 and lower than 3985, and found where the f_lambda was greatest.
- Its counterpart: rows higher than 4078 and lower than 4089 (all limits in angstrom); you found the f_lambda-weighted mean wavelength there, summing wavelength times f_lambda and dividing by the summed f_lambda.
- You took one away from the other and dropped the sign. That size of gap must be 99.4 angstrom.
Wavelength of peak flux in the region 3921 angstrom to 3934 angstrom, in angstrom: 3922.03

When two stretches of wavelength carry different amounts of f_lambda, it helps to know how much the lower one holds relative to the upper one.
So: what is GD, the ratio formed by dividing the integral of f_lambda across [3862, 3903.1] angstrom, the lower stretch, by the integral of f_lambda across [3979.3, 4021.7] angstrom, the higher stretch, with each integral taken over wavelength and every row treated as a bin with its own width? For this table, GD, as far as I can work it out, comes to 0.60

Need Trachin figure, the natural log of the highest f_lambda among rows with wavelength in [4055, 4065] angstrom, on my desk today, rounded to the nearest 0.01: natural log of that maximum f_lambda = 3.00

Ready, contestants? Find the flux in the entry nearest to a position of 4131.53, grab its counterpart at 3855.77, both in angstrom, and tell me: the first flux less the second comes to 8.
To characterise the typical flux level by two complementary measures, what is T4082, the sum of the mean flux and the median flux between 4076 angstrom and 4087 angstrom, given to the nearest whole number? 41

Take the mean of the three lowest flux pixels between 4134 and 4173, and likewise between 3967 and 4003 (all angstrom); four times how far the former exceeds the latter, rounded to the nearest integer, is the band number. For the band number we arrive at 45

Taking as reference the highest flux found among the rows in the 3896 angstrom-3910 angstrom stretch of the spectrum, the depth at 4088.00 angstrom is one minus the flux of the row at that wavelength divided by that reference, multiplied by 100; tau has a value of -43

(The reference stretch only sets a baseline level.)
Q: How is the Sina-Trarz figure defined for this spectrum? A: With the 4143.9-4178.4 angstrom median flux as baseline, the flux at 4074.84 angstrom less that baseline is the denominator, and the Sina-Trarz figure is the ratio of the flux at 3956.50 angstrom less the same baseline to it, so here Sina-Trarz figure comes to -10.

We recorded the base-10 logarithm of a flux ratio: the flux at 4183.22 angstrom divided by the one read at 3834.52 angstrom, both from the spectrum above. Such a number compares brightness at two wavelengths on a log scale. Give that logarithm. 0.47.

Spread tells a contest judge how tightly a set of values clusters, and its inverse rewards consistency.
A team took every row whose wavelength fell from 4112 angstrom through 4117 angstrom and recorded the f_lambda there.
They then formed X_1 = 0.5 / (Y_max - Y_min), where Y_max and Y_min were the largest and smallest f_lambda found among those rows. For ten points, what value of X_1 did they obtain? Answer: 1.3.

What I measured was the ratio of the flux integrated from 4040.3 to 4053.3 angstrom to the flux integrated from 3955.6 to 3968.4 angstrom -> 1.8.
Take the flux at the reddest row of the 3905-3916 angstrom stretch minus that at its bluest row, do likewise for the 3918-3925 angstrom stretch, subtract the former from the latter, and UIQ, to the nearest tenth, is -2.6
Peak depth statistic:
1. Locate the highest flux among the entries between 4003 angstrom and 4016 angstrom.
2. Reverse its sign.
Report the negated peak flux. -21.9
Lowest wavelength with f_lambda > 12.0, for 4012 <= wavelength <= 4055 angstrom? 4013.39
